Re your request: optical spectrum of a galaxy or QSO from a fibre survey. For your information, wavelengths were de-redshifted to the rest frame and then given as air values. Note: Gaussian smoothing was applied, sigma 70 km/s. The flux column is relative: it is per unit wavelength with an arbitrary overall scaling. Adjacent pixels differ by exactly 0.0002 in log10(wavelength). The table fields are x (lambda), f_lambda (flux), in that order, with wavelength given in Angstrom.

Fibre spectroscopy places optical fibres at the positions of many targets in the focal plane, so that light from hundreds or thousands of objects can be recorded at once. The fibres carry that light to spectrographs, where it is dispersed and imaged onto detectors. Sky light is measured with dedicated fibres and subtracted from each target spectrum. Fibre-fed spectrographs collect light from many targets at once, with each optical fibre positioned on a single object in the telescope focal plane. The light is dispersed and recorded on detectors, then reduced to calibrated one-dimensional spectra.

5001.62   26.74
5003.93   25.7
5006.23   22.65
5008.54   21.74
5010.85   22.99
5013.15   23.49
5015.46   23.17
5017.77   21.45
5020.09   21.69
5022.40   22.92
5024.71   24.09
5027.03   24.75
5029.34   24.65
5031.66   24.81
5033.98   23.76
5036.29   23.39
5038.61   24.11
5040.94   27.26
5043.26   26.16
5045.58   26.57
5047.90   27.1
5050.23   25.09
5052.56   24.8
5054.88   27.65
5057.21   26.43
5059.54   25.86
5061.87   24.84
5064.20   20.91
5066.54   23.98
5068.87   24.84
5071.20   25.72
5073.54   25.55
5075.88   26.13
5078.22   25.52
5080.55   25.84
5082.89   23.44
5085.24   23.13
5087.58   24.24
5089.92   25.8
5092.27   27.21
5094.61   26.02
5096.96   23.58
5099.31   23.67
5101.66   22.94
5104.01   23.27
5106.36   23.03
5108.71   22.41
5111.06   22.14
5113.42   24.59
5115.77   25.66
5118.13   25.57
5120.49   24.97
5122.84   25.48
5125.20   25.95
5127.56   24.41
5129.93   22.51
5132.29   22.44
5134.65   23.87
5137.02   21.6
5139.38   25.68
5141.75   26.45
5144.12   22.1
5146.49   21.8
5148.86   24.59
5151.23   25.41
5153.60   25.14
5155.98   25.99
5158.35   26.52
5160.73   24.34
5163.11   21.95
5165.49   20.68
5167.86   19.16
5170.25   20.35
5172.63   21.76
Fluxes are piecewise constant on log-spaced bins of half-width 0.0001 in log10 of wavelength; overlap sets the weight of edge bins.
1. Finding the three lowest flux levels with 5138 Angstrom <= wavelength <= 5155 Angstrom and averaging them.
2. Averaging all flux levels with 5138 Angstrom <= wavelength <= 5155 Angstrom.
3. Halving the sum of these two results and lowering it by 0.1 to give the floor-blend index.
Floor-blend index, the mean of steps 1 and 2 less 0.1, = 23.5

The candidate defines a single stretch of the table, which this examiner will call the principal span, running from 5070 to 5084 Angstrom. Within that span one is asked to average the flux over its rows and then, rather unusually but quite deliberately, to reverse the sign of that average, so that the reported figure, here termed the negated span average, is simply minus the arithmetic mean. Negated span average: -25.4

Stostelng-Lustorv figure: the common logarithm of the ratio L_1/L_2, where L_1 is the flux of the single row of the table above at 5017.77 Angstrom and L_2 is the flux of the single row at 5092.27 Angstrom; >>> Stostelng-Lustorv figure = -0.10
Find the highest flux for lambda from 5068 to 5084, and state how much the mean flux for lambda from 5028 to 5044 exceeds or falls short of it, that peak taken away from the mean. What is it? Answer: -1.3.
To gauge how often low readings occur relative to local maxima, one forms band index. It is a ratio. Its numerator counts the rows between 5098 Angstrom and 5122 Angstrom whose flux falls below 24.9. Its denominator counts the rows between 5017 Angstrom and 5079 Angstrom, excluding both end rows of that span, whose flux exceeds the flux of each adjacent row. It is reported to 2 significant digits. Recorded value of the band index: 1.0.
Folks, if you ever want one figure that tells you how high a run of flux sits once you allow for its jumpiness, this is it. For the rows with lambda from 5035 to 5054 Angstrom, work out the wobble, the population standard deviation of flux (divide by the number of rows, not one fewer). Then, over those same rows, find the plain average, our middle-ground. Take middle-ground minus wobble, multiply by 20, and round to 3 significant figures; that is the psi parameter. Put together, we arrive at 485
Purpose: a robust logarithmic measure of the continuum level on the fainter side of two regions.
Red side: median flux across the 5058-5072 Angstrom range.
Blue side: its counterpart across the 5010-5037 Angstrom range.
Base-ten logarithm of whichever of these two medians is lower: 1.37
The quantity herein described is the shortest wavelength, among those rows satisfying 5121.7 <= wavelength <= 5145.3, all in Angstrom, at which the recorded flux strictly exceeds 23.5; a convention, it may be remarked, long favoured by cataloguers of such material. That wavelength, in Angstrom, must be 5122.84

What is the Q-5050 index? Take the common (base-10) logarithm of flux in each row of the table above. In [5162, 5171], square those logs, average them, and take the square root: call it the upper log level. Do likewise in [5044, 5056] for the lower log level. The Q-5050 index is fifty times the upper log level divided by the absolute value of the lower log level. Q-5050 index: 46.2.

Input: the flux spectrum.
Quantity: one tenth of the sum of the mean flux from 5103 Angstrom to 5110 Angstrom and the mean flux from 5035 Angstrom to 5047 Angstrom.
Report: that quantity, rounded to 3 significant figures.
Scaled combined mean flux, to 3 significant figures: 4.84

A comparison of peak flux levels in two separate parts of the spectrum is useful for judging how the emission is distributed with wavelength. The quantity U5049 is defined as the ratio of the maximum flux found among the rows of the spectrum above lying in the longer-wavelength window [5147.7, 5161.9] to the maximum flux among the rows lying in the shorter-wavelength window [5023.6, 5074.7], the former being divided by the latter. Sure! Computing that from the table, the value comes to 0.96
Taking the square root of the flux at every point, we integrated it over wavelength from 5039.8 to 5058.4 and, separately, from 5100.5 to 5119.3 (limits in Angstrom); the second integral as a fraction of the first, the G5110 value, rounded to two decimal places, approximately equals 0.96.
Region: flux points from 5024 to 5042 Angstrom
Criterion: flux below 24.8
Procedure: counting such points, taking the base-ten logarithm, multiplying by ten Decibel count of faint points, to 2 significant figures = 7.8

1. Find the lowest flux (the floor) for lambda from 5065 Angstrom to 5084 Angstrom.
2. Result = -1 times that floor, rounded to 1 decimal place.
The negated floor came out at -23.4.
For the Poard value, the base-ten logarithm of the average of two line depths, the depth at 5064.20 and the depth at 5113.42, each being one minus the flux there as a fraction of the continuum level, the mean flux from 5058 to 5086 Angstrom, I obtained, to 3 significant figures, -1.11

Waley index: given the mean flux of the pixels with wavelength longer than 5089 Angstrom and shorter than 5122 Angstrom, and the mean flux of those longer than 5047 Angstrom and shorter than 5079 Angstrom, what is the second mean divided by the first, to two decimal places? 1.04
